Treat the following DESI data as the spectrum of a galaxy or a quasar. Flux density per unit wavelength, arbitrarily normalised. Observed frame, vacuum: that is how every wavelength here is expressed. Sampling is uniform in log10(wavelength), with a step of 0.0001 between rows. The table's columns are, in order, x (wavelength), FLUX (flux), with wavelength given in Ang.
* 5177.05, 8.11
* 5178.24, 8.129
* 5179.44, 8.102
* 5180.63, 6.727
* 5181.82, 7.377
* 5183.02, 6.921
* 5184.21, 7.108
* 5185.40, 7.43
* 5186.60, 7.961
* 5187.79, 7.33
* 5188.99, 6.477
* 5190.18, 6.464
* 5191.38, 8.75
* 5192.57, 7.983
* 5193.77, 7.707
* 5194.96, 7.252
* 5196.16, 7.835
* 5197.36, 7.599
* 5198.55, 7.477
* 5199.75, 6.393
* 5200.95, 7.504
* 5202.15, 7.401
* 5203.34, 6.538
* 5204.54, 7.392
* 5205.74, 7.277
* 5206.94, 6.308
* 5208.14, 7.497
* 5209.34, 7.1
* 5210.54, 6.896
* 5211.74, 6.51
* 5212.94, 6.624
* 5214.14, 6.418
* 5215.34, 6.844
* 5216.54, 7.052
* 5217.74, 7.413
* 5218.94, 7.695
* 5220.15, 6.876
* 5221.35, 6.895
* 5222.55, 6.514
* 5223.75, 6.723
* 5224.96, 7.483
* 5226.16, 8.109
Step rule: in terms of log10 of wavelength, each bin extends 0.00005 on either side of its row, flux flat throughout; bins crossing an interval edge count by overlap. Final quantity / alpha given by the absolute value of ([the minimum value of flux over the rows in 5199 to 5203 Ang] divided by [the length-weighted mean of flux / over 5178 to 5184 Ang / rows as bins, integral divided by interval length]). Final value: 0.87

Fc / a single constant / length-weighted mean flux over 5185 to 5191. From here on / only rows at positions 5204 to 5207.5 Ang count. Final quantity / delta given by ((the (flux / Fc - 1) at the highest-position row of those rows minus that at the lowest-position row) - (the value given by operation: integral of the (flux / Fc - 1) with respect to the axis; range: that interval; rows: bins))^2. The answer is 0.004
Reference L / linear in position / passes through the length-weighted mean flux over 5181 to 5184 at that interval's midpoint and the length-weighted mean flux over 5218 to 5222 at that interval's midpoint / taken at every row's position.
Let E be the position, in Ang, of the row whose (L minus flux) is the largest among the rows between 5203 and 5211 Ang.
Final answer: 5206.94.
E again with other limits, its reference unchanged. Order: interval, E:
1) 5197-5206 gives 5199.75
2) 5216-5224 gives 5222.55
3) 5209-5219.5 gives 5214.14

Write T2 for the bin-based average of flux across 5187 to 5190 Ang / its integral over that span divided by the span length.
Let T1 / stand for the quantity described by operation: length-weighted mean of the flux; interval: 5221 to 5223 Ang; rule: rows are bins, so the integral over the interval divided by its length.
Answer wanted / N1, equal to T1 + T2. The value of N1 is 13.6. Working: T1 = 6.7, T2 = 6.92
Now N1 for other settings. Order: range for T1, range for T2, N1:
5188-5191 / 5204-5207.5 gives 13.7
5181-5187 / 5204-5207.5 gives 14.3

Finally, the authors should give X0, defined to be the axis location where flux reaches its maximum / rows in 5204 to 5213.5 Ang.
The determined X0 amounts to 5208.14 Ang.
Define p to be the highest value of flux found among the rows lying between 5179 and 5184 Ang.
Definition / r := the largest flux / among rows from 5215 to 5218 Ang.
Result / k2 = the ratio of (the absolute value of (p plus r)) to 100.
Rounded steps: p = 8.102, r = 7.413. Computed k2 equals 0.155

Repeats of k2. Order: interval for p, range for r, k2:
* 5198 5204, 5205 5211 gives 0.150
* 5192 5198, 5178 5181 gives 0.161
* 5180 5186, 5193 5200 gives 0.153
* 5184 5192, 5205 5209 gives 0.162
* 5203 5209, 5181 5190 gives 0.155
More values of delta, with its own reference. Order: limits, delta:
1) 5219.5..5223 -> 0.019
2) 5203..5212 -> 0.065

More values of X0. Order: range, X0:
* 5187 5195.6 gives 5191.38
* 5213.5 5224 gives 5218.94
